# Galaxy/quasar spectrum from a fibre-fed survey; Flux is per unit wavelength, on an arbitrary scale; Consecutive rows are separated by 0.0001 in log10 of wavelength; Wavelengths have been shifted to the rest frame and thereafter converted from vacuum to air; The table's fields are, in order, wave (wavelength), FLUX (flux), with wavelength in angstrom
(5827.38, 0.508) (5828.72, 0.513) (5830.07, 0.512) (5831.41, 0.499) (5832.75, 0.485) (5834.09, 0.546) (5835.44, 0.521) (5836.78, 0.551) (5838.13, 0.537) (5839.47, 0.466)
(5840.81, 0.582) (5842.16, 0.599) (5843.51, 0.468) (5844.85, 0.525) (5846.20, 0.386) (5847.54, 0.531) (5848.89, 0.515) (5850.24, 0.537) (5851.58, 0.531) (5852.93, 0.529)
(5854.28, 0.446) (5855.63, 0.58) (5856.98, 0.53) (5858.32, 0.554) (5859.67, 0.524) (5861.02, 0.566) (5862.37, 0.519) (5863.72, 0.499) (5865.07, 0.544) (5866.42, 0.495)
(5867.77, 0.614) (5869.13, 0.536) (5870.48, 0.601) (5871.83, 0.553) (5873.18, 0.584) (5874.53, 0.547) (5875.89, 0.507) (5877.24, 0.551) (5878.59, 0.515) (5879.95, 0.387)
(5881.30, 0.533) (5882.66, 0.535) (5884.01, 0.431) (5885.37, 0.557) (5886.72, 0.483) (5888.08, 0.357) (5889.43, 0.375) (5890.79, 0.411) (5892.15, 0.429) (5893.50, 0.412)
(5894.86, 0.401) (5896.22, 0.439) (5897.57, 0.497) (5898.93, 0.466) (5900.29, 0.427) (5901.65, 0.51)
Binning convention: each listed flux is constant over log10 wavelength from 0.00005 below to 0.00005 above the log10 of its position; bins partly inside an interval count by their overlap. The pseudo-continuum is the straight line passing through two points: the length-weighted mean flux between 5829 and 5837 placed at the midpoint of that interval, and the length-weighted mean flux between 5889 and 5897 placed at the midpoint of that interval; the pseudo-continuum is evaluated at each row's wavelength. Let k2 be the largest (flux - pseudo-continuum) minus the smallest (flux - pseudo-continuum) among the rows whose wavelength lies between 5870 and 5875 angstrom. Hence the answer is 0.05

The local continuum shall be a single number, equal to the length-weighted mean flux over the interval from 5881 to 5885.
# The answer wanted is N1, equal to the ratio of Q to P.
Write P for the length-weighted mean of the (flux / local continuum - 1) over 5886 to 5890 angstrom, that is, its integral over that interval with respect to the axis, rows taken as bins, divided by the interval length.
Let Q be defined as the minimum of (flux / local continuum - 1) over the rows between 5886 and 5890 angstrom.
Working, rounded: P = -0.185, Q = -0.29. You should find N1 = 1.5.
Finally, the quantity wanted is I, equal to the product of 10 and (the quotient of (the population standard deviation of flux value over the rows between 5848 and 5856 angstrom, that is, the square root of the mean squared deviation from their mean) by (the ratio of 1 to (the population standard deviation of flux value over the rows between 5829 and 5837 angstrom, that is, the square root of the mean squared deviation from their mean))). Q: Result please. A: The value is 0.009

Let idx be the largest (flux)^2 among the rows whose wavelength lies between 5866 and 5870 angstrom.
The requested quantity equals 0.38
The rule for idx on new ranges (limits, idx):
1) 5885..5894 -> 0.31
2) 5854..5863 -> 0.34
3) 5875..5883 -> 0.30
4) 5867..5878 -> 0.38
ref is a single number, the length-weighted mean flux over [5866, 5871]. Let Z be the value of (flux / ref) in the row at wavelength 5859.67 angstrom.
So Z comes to 0.93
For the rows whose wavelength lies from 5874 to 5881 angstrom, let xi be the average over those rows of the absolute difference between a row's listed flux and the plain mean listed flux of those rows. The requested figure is 0.046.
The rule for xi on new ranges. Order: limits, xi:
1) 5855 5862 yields 0.019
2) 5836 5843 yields 0.036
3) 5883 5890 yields 0.064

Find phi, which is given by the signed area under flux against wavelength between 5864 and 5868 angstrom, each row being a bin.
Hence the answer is 2.16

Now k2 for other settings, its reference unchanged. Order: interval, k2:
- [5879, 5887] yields 0.18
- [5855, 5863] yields 0.05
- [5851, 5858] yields 0.14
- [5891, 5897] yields 0.04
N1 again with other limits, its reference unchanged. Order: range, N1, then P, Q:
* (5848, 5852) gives 0.5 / 0.055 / 0.03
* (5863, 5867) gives -0.4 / 0.026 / -0.01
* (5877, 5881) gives 6.1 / -0.037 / -0.23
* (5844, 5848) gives 5.0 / -0.046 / -0.23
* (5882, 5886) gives -10.2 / 0.014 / -0.14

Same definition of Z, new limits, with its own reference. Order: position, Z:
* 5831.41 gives 0.89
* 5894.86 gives 0.71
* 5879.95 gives 0.69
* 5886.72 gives 0.86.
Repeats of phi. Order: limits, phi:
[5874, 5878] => 2.14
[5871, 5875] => 2.26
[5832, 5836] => 2.07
